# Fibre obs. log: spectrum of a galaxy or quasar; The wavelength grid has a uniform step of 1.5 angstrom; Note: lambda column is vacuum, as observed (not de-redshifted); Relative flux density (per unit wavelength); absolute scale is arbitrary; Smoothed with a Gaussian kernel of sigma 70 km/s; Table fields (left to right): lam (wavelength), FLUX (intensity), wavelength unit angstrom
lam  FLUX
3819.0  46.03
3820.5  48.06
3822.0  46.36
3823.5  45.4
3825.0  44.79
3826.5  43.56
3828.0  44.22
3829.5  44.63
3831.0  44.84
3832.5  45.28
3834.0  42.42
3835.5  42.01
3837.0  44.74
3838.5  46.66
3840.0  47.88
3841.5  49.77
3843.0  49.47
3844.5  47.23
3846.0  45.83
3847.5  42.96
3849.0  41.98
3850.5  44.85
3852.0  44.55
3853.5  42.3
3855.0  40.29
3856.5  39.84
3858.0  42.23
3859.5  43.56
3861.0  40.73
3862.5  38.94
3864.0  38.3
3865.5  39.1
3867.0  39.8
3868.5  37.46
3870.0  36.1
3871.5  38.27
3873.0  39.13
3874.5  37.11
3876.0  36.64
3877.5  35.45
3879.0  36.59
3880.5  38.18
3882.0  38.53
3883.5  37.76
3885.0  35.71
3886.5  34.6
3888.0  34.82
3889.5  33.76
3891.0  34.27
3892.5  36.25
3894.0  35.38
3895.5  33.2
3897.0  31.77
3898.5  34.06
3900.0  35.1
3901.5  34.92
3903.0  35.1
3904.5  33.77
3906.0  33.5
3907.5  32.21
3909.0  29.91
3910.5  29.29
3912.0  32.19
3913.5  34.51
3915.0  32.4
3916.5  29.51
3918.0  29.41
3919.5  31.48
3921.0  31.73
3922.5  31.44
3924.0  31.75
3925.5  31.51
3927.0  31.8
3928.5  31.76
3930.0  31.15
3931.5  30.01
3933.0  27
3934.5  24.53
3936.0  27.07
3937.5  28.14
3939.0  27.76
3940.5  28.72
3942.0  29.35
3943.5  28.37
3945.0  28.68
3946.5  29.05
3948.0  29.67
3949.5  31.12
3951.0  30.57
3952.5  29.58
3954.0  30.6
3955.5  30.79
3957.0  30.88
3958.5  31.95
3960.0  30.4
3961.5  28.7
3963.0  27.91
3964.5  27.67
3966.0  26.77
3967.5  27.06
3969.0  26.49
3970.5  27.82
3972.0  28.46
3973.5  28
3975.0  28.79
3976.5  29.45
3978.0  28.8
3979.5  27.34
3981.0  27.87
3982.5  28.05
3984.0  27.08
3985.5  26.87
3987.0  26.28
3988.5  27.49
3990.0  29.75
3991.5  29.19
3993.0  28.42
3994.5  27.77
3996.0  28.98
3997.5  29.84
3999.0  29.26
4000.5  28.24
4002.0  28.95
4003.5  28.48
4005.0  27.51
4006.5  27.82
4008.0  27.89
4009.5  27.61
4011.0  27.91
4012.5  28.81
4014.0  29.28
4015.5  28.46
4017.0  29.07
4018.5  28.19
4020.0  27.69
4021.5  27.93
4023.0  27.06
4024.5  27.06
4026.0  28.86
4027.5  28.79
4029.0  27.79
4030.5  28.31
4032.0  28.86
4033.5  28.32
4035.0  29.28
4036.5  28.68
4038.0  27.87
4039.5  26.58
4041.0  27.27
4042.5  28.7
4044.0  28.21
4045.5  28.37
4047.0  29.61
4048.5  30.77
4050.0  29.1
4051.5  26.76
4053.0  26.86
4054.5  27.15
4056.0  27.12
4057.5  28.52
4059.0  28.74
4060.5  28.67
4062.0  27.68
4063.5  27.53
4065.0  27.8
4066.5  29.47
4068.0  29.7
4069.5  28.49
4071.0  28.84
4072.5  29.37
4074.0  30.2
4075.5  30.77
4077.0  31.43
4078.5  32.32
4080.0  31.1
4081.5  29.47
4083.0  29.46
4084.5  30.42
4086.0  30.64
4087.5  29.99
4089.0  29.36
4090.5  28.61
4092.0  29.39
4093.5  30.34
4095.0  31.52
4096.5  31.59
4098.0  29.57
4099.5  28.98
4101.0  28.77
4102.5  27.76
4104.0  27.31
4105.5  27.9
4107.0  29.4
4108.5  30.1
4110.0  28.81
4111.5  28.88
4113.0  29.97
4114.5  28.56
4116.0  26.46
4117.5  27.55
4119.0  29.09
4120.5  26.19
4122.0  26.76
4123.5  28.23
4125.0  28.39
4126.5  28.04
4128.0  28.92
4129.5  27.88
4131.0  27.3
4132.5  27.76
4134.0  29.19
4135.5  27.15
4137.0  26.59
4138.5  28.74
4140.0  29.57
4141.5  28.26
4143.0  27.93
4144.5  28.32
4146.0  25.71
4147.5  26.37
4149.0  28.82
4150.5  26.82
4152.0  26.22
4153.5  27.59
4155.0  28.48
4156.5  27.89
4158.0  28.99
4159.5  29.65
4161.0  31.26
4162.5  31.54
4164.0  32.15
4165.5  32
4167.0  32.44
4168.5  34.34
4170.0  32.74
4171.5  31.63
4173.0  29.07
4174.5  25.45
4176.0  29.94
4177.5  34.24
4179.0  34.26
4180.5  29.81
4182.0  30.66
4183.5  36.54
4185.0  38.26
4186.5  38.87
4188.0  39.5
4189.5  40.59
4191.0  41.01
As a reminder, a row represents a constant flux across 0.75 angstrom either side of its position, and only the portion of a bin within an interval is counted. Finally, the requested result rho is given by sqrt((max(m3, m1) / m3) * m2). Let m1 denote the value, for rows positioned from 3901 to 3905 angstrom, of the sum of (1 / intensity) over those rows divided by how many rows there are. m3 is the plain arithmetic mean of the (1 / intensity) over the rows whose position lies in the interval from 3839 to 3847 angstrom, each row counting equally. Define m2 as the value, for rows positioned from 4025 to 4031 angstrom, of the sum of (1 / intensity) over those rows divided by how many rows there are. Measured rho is 0.221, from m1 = 0.029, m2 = 0.0352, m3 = 0.0208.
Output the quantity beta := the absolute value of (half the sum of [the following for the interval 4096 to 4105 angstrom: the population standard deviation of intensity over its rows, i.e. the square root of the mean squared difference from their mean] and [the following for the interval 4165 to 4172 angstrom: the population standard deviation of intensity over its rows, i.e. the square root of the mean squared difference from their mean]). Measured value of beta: 1.2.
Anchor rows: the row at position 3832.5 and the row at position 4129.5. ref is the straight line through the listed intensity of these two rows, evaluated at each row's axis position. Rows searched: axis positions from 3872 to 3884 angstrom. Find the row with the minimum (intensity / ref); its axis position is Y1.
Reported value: 3877.5 angstrom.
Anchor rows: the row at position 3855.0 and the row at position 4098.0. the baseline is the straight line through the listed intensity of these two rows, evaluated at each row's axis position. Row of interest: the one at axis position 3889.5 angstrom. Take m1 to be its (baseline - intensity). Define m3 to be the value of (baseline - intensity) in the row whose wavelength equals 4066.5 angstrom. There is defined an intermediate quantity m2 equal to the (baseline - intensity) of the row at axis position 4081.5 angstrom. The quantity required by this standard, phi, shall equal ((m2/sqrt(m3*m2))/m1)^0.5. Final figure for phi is 0.4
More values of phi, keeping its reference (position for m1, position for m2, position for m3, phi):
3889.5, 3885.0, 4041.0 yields 0.4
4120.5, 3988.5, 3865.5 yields 1.1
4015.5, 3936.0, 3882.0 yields 0.9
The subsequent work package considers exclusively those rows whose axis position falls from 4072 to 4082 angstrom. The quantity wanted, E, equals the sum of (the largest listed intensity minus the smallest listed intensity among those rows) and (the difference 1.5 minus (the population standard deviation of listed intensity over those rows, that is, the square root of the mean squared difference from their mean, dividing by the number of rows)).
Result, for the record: 3.5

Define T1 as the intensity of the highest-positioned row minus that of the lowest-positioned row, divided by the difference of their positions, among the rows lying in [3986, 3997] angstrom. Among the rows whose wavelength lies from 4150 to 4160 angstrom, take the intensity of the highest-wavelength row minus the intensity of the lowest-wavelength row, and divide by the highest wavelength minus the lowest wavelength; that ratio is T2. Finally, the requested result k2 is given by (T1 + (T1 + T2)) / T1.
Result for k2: 3.0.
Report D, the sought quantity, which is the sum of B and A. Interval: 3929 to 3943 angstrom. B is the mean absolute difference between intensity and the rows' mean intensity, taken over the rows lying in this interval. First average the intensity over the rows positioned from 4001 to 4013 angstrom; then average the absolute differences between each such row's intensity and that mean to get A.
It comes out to 1.9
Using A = 0.47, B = 1.44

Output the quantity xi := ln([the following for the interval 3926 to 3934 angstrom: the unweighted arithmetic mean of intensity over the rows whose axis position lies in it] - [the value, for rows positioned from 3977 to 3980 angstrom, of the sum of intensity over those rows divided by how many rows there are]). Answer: 0.8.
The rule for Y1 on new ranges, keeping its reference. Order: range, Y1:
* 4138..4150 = 4146.0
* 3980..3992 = 3987.0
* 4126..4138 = 4137.0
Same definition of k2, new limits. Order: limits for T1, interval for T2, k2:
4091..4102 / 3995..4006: 4.4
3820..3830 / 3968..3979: 1.3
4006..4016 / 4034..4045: 0.3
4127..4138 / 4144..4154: 2.3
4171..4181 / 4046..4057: 3.4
